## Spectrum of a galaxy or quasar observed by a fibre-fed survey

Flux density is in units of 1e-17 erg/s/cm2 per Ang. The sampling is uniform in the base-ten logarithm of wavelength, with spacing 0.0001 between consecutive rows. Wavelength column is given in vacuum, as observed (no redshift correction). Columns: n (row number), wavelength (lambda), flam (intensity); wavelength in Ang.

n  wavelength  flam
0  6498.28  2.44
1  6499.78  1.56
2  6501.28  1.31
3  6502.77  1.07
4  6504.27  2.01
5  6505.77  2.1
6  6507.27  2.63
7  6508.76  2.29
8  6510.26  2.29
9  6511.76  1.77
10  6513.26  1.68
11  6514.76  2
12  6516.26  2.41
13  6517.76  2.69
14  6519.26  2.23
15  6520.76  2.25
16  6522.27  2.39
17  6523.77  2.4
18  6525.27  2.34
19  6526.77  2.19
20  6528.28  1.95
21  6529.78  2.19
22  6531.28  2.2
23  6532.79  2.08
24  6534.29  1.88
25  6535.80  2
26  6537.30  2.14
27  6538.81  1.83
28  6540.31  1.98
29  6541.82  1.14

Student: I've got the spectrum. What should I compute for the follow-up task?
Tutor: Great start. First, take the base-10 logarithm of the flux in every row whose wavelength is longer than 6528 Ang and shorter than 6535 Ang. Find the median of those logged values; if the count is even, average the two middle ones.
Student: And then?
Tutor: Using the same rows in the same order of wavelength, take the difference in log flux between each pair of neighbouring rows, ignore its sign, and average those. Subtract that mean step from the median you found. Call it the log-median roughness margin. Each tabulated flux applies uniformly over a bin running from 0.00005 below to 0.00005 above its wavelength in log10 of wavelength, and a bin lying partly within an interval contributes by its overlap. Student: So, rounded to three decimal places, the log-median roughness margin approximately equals 0.288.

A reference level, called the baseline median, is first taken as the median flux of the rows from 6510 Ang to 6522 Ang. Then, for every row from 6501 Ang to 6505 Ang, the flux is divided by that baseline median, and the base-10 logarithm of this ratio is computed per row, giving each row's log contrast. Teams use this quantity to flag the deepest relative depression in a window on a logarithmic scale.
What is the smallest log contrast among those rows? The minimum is -0.32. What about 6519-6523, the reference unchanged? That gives 0.00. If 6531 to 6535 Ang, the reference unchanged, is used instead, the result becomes -0.08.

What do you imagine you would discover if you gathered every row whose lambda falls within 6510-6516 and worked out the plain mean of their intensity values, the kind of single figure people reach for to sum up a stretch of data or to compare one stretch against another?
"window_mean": 1.94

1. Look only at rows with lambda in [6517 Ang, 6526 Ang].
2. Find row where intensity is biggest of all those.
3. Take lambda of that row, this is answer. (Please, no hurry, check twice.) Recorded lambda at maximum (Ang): 6517.76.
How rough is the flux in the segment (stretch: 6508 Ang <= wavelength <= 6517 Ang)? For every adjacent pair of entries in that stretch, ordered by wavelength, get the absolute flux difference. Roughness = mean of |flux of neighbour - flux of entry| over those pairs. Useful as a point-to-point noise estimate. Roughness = 0.268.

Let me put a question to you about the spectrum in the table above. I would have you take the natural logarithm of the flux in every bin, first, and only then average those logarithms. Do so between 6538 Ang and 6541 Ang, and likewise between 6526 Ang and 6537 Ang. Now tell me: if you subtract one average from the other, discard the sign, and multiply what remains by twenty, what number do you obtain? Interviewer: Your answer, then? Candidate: 1.6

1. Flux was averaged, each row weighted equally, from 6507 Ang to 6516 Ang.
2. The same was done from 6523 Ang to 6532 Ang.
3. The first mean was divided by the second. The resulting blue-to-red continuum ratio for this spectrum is 0.95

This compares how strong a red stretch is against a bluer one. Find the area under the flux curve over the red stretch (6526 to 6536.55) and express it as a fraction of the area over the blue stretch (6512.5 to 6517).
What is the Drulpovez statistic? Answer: 2.39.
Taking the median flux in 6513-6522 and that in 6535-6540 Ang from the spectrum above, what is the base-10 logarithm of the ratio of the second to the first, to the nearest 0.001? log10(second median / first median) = -0.049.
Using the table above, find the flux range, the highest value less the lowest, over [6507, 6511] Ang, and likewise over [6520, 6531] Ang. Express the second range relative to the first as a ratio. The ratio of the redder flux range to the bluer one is 1.3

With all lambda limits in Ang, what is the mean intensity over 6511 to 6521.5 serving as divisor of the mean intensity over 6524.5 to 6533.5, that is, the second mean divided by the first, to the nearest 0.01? 1.01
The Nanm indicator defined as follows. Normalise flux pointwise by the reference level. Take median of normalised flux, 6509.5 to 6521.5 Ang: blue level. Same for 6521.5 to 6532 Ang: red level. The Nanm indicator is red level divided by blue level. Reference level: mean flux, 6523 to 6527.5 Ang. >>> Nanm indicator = 0.98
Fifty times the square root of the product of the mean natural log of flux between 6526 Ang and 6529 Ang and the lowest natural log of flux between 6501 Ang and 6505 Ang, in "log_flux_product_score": 11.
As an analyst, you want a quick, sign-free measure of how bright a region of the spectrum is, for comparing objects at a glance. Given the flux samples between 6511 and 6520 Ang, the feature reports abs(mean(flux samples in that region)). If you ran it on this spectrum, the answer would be 2.13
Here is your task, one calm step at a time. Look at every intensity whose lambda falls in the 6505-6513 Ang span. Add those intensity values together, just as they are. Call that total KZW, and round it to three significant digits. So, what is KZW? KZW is 11.1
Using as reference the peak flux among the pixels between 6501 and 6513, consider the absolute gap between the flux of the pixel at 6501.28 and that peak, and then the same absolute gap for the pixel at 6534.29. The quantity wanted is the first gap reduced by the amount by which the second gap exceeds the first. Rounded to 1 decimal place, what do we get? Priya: 1.9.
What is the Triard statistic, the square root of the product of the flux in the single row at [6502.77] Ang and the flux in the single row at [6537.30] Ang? 1.51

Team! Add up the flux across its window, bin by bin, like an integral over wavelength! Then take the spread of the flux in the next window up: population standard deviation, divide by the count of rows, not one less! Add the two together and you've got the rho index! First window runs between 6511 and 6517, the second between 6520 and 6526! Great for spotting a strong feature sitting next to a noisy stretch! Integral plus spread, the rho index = 11.8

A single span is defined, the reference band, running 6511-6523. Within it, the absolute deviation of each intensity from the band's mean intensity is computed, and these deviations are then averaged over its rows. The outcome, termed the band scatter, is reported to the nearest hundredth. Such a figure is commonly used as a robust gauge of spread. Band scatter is 0.27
